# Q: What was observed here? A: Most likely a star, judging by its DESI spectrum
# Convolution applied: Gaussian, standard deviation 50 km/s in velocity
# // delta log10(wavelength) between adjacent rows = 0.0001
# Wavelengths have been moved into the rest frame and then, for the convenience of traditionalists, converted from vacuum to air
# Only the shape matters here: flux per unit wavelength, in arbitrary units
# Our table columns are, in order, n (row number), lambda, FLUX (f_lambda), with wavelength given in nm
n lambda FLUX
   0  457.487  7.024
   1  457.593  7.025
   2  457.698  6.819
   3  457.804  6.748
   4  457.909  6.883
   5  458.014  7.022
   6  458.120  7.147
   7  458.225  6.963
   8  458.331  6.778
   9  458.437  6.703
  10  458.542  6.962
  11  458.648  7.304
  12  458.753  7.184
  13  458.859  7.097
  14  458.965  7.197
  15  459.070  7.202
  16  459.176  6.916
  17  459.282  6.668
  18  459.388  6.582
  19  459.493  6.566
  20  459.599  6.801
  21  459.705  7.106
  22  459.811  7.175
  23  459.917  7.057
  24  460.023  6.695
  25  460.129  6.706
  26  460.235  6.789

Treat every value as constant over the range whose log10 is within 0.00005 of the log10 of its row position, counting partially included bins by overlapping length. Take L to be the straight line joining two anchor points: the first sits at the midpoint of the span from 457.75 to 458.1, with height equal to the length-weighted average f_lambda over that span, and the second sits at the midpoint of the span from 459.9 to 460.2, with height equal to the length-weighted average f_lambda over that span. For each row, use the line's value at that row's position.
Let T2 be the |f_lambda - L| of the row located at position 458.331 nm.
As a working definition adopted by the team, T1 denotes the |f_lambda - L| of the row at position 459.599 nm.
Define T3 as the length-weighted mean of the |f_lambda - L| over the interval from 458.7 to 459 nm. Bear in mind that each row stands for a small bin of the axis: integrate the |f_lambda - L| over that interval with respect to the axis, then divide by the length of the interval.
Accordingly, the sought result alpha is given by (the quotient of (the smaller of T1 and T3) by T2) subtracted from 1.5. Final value 1.4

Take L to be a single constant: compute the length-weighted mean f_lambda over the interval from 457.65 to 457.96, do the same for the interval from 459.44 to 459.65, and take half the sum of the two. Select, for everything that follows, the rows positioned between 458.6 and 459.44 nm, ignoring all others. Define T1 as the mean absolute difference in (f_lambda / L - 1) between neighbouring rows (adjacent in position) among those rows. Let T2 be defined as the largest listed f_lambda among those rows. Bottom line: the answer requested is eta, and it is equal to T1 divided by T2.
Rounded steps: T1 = 0.020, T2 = 7.304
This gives 0.0027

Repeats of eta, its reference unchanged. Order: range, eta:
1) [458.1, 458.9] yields 0.0036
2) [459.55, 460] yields 0.0034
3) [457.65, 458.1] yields 0.0024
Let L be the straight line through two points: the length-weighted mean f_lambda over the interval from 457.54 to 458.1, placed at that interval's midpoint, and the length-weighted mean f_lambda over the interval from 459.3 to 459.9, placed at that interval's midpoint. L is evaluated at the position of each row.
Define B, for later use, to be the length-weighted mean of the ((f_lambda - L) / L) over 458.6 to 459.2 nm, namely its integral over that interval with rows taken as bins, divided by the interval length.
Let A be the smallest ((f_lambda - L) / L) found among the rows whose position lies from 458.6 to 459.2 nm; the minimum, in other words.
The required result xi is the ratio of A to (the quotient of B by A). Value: 0.00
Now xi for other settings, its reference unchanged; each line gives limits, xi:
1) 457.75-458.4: 0.25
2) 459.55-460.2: 0.03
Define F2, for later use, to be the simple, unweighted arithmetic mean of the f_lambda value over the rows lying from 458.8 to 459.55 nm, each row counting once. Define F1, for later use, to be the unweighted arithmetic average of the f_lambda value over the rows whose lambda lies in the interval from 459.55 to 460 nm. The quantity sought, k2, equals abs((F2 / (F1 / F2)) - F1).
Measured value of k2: 0.29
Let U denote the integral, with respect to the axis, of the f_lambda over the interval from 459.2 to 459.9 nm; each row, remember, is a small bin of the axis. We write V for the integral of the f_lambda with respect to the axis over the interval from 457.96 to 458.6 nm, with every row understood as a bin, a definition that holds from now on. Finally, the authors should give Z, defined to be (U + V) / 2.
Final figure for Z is 4.61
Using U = 4.78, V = 4.43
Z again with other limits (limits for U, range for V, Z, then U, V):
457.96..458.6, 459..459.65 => 4.43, 4.43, 4.42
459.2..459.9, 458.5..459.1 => 4.54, 4.78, 4.30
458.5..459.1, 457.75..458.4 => 4.39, 4.30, 4.49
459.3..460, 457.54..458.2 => 4.69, 4.80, 4.58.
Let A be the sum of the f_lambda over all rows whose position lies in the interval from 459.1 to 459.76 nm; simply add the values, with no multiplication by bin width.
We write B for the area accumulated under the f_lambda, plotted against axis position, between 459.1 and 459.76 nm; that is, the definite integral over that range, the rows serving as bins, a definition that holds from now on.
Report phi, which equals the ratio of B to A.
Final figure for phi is 0.1102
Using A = 40.6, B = 4.48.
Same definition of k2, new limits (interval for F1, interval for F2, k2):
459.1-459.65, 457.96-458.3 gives 0.69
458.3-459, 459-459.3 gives 0.21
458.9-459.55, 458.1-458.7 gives 0.24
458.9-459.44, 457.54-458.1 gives 0.03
